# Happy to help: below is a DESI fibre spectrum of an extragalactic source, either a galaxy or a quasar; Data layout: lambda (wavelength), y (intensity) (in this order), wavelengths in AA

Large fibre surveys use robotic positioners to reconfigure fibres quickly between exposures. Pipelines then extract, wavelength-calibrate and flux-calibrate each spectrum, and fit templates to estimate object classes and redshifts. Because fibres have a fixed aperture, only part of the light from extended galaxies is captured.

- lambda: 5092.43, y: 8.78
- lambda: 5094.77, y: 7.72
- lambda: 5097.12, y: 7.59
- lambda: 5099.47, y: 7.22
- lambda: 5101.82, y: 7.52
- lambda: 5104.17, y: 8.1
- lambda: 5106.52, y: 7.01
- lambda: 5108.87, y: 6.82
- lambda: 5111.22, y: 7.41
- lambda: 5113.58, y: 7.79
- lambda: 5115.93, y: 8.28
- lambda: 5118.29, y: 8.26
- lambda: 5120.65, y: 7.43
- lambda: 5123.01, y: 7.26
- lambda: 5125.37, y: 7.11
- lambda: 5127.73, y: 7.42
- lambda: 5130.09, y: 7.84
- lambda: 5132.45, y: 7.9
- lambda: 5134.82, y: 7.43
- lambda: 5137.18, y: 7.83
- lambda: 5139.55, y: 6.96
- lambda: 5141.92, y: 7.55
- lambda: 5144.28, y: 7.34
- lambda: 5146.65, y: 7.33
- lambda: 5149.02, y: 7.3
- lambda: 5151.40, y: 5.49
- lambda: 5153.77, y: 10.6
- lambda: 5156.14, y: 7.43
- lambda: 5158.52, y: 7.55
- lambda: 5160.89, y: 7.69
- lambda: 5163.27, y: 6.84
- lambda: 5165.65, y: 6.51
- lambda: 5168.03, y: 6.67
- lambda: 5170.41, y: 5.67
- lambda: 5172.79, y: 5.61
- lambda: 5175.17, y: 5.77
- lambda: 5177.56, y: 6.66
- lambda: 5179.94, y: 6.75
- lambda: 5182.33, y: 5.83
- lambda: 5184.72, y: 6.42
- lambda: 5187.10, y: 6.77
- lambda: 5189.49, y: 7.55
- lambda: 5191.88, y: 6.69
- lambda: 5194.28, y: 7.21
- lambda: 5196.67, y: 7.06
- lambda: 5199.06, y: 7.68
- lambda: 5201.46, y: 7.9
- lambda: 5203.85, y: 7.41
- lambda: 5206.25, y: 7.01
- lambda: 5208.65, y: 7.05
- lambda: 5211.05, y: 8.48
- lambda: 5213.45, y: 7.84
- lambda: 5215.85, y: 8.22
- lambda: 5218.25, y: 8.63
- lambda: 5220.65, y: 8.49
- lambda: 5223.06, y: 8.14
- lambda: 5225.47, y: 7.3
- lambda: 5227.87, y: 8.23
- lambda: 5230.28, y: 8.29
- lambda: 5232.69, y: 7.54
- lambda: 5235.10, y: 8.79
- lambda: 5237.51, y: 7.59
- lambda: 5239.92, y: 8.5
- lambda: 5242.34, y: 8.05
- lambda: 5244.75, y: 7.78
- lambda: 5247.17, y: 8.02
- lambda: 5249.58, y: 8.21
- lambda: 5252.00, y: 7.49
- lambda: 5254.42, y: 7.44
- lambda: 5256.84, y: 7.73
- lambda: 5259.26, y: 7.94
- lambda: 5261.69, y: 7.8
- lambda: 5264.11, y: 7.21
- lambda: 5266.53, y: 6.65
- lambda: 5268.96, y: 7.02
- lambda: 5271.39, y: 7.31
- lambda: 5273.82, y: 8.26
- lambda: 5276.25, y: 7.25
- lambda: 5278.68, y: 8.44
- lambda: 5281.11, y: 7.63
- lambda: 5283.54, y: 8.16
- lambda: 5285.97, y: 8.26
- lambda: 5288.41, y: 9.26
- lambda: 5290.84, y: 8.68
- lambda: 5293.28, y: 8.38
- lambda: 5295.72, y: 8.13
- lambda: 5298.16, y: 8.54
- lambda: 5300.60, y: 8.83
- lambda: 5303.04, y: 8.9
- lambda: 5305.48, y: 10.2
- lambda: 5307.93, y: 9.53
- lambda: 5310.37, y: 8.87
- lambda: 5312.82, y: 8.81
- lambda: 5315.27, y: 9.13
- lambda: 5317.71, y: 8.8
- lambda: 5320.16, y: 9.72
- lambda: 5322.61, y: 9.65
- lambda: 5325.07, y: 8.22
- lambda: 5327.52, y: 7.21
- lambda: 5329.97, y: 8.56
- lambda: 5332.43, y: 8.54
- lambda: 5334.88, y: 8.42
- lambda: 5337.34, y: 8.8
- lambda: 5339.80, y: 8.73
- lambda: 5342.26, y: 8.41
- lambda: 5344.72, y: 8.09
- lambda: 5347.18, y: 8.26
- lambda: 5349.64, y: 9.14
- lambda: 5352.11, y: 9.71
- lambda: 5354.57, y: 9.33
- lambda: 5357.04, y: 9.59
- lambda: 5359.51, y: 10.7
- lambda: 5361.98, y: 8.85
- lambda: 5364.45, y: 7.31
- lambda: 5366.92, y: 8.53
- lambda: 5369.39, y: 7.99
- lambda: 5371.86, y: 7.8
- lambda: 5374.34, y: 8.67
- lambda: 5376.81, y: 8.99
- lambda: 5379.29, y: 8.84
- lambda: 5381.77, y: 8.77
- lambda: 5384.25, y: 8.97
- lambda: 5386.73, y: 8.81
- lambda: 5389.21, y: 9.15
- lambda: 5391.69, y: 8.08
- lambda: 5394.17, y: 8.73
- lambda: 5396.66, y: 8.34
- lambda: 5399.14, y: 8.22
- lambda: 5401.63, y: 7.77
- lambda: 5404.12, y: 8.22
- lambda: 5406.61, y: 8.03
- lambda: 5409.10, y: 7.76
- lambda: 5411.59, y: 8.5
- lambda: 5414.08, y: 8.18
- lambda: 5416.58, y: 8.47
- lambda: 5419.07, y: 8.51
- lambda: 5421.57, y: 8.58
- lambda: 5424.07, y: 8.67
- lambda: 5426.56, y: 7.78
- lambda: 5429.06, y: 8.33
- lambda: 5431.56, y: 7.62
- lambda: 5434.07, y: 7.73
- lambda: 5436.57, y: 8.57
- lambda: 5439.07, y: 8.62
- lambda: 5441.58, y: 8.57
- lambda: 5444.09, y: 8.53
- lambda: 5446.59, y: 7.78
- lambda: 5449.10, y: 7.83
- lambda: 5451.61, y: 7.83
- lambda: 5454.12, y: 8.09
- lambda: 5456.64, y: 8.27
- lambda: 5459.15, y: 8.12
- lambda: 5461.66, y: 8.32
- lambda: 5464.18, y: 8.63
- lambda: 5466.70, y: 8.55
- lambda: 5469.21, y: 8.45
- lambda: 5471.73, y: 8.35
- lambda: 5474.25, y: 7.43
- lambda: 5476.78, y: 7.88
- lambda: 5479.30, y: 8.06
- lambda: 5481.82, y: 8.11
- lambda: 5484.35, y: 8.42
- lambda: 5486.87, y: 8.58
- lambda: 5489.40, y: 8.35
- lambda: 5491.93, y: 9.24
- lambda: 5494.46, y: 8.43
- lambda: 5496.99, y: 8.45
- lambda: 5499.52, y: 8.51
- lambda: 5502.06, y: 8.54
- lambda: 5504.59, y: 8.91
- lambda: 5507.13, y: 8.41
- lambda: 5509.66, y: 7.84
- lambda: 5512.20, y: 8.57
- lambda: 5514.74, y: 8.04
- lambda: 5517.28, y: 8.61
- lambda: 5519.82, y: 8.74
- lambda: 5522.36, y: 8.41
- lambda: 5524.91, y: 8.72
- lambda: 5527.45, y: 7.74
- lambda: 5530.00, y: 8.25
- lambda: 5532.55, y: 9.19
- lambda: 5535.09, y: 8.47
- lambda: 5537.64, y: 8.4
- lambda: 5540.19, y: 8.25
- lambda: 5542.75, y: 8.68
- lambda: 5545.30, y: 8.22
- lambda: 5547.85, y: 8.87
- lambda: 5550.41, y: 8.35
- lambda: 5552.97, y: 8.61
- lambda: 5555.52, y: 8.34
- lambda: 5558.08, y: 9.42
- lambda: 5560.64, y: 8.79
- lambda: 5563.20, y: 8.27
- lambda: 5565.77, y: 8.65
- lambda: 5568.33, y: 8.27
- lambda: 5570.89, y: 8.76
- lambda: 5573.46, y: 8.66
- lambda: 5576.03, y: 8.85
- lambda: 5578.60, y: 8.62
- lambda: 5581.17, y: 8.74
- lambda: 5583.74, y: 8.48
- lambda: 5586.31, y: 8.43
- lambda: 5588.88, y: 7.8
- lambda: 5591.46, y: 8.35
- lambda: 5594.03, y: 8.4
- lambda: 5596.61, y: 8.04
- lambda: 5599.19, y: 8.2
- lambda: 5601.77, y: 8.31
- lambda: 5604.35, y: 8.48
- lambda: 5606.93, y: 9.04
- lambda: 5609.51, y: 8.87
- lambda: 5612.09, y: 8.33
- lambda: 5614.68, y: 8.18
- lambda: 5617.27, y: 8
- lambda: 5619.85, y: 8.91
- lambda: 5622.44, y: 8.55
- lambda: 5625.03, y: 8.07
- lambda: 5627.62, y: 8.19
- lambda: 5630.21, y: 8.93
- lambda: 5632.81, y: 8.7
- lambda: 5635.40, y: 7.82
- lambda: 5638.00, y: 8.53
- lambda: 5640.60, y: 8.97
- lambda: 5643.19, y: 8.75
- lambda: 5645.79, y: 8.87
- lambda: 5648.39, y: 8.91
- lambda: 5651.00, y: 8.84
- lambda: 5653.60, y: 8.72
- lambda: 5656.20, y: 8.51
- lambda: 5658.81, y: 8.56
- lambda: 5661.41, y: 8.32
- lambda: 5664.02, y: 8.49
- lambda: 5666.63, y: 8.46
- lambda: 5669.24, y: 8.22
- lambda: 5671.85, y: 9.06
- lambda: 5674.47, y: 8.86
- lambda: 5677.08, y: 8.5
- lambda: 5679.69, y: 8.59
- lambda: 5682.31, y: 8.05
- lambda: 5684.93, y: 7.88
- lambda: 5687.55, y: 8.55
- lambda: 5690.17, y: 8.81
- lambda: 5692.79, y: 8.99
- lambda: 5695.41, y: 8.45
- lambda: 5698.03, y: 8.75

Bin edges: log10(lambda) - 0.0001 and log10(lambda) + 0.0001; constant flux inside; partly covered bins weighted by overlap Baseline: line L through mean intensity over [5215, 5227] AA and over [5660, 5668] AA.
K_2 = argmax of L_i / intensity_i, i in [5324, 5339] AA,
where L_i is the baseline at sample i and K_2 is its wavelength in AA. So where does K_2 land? 5327.52 AA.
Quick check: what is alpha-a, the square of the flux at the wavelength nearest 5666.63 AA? 71.6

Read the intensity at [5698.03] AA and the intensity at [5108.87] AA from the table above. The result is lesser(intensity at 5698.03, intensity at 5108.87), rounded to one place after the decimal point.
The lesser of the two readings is 6.8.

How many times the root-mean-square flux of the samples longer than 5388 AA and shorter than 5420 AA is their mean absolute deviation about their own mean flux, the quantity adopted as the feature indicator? 0.035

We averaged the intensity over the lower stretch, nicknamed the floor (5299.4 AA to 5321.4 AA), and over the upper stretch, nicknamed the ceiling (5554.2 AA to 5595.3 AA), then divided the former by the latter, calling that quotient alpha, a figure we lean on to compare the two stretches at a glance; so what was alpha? 1.08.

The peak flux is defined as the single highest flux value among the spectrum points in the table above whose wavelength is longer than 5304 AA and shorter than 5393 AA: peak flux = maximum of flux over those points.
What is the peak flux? 10.7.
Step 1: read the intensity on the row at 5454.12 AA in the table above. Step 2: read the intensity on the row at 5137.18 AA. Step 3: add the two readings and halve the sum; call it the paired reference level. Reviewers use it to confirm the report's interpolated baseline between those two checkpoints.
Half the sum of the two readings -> 8.0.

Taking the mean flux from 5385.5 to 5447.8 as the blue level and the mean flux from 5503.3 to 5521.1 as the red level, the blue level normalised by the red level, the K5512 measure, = 0.98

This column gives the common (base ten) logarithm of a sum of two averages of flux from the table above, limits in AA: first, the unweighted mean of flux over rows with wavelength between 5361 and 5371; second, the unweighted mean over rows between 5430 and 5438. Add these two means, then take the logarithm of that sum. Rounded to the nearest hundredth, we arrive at 1.21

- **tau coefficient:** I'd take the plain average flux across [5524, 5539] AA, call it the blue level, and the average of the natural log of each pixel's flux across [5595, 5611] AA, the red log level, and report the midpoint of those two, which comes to 5.30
